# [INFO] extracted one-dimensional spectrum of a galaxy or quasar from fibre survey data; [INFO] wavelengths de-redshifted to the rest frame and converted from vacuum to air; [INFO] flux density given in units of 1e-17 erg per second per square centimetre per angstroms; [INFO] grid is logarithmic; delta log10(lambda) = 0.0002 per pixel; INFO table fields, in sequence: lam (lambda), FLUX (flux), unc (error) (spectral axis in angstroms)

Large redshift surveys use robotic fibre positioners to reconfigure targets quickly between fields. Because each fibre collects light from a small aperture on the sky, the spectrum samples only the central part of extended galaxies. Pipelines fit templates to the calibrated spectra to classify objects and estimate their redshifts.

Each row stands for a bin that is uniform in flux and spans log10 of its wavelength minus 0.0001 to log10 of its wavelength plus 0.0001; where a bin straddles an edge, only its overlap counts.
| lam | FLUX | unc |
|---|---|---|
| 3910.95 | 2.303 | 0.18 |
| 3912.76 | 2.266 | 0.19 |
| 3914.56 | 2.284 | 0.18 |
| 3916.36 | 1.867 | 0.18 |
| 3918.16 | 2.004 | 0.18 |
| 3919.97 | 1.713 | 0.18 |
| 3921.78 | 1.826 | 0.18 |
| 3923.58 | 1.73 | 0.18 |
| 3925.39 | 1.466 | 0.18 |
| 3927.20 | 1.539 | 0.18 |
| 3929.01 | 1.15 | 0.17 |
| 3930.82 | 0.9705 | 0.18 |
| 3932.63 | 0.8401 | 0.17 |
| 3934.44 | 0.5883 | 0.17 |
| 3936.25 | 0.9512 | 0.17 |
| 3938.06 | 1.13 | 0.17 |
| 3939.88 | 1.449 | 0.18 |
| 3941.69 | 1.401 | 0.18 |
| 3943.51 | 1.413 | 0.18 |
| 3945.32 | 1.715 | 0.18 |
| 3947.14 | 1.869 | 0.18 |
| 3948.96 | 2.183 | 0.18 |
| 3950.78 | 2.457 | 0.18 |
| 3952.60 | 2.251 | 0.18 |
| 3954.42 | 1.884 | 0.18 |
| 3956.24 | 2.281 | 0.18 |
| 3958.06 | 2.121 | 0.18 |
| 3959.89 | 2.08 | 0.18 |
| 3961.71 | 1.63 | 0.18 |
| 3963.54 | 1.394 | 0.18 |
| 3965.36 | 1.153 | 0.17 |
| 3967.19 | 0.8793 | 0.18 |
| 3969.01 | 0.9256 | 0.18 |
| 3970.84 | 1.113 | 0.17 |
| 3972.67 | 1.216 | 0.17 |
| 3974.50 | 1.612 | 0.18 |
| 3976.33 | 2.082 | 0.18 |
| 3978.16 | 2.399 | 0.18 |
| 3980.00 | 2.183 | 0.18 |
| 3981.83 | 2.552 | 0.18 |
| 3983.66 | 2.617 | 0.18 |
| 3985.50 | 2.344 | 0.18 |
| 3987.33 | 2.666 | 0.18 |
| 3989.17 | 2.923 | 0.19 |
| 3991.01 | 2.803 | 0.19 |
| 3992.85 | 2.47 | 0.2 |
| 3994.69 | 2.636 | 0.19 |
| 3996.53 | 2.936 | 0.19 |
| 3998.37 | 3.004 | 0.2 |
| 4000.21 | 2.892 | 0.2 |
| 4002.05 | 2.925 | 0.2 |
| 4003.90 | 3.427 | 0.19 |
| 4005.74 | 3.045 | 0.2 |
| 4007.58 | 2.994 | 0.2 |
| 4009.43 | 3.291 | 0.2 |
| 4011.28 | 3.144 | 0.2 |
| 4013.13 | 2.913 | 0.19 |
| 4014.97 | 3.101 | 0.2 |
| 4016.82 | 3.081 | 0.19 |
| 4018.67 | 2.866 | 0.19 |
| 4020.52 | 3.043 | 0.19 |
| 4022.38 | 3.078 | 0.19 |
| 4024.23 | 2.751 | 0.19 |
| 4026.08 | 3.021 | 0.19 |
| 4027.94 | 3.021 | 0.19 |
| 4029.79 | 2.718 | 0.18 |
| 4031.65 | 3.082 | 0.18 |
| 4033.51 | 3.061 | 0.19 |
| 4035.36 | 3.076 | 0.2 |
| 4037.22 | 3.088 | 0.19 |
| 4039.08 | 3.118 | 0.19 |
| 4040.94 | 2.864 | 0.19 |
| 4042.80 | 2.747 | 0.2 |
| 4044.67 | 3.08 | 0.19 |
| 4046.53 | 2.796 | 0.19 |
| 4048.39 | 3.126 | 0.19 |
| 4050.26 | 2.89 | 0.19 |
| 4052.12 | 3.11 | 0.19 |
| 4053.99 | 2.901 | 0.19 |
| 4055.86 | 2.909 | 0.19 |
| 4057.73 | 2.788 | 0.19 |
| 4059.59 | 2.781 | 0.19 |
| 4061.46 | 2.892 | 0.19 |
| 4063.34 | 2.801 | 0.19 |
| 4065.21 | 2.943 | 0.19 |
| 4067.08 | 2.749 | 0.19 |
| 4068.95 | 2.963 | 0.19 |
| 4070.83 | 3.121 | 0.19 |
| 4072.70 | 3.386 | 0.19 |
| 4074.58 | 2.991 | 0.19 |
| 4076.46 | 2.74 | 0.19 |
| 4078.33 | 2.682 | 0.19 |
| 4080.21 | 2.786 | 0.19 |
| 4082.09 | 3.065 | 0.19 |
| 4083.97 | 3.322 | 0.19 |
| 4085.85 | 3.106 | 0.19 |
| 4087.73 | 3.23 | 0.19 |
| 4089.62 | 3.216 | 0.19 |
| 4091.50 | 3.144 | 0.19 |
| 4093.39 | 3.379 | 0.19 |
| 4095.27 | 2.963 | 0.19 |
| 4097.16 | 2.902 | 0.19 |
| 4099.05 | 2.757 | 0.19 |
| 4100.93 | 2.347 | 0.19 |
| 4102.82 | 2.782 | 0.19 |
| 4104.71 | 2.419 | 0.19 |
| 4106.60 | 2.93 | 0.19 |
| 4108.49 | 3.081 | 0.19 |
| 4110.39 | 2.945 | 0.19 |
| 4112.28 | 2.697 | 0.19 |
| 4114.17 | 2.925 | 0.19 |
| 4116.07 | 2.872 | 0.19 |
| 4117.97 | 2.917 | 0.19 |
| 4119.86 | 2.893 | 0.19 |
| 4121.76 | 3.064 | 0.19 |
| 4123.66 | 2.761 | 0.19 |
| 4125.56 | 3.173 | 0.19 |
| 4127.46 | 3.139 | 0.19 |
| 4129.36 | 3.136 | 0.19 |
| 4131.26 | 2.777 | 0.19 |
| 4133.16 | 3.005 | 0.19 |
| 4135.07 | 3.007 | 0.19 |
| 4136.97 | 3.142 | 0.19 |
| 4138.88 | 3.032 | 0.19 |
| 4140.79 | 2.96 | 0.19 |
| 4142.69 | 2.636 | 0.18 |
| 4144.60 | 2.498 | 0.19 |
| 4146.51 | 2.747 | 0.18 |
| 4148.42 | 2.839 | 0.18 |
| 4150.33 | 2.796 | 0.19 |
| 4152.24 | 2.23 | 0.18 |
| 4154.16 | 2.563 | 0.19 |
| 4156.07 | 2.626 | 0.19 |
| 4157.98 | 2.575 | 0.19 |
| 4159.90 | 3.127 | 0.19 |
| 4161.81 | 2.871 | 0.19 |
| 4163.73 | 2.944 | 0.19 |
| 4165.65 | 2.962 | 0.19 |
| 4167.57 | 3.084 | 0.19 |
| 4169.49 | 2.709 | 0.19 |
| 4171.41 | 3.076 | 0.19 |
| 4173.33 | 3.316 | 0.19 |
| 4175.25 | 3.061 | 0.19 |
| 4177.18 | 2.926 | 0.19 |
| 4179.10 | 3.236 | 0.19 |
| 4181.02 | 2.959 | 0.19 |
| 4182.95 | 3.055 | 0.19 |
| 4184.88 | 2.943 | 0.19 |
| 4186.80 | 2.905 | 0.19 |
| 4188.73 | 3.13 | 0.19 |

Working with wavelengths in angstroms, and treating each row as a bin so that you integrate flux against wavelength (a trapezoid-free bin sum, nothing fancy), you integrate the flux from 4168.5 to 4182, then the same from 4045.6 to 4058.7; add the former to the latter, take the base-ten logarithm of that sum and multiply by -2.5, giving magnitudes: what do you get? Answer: -4.75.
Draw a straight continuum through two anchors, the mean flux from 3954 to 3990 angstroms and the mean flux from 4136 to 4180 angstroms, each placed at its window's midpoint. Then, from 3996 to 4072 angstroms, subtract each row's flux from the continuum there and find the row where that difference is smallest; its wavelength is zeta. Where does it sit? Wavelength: 4003.90 angstroms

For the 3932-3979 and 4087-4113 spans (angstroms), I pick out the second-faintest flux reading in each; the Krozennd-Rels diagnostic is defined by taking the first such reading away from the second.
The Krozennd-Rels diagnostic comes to 1.6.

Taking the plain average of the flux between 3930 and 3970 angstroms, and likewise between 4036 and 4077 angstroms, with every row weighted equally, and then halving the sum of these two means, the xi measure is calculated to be 2.24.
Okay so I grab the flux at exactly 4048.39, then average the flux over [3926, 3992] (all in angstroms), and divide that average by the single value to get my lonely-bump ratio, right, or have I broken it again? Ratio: 0.56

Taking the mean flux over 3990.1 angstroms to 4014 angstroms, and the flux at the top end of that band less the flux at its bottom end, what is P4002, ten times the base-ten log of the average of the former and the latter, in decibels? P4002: 1.86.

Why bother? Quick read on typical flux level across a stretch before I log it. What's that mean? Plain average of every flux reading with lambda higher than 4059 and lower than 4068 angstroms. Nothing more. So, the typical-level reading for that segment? 2.8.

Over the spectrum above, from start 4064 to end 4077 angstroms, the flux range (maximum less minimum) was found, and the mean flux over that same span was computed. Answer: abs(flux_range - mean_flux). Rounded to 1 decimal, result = 2.3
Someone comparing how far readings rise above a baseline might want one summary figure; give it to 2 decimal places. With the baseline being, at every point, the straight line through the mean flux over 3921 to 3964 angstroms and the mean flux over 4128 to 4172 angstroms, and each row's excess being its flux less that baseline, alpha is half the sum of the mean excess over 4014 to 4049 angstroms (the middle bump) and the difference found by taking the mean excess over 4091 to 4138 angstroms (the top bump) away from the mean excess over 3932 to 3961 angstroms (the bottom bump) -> 0.30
